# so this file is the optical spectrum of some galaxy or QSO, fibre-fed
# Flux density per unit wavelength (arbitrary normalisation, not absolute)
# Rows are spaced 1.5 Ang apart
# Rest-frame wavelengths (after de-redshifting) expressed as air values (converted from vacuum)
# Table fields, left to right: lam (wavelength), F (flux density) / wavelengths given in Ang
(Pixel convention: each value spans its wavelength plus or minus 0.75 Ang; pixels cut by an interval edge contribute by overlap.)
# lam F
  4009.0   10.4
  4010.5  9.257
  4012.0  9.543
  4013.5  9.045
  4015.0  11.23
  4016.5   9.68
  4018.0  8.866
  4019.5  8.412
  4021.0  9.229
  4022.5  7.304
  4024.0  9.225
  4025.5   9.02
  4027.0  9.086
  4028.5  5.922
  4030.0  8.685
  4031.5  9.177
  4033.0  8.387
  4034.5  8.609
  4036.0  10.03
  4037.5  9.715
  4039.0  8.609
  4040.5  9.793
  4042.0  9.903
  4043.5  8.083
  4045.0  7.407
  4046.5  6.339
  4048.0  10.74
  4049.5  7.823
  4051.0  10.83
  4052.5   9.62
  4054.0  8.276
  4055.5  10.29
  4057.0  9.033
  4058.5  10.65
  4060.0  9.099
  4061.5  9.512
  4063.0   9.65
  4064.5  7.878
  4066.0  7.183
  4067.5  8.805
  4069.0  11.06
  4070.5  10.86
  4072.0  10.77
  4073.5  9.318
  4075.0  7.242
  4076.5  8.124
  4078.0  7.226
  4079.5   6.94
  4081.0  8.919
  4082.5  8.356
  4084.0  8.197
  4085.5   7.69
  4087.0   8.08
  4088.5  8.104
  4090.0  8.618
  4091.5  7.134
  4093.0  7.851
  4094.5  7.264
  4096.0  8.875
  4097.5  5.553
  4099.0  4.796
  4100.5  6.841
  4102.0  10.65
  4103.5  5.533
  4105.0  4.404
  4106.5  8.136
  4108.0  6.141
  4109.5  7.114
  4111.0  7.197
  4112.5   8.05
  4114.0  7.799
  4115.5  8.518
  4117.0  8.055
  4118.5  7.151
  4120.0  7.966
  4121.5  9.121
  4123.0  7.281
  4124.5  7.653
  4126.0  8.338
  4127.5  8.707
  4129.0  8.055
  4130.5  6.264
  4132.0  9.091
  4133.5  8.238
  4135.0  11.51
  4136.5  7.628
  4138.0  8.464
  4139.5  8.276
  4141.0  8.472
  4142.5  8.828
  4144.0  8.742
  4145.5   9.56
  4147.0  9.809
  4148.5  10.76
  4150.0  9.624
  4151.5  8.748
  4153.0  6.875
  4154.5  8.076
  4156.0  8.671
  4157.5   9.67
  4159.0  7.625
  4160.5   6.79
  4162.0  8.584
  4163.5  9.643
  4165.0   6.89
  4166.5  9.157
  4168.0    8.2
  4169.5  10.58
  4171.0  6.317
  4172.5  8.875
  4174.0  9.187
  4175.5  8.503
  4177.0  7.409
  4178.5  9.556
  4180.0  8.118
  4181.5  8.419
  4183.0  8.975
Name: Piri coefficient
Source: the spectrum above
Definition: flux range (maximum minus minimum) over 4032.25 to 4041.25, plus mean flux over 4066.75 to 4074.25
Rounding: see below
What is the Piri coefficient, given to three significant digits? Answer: 11.8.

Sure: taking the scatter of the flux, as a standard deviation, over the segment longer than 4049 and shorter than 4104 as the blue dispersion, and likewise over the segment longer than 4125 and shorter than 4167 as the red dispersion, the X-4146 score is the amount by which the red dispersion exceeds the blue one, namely -0.39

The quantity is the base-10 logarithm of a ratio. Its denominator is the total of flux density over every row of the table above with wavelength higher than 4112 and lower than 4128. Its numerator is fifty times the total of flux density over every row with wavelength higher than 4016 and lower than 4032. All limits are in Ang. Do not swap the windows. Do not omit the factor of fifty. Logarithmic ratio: 1.73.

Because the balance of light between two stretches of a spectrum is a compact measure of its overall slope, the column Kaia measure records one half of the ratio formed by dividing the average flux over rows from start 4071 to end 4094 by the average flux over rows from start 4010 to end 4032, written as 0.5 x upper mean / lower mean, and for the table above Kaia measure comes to 0.46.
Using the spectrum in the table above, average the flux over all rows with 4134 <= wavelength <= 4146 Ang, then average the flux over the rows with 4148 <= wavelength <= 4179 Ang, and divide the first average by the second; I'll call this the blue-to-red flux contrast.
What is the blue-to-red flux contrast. 1.04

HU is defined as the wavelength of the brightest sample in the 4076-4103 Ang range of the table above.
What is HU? 4102.0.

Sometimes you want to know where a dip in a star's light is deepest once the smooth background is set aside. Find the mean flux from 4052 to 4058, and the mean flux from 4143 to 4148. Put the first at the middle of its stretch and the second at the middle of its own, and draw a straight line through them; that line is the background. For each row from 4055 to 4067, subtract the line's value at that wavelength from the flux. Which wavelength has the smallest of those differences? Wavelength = 4066.0 Ang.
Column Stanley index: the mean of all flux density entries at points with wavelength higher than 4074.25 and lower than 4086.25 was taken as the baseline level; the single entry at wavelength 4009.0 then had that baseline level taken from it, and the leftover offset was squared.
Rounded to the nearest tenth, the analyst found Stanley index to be 6.6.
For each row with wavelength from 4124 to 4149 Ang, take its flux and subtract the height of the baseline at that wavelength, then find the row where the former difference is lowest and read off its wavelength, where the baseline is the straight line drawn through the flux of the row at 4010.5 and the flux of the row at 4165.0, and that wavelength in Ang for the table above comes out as 4130.5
